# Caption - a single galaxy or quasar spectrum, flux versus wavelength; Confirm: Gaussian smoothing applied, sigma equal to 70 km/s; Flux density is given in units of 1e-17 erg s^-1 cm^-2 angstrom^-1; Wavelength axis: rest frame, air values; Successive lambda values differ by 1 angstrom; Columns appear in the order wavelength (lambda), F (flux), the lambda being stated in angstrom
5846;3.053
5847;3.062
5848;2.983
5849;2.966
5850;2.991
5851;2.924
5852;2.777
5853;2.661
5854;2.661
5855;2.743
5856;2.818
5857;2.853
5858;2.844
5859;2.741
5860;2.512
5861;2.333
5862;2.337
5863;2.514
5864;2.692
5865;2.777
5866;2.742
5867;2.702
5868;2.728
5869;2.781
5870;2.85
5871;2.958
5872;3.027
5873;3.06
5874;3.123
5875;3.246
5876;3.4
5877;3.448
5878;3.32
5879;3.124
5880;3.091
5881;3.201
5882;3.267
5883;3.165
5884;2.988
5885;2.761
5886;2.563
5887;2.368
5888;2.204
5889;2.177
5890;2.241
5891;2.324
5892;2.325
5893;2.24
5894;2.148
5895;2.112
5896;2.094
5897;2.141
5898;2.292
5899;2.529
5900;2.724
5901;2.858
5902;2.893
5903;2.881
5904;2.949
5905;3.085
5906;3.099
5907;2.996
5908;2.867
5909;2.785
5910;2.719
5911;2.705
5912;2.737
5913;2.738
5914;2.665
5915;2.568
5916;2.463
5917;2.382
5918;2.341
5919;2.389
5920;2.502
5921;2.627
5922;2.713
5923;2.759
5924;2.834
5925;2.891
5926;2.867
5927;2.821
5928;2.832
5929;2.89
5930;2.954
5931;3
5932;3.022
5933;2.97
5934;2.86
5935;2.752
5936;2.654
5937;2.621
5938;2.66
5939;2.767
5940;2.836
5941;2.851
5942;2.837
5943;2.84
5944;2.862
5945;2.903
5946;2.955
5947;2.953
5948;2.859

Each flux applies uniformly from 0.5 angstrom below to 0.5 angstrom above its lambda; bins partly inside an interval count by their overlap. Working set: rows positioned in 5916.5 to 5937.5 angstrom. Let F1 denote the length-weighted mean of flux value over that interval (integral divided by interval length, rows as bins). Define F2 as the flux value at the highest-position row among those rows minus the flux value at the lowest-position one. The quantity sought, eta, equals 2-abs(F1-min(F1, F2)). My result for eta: -0.51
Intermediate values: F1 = 2.75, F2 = 0.2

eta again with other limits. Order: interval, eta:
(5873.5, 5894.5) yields -1.77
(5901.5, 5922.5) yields -0.90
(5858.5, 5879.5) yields -0.49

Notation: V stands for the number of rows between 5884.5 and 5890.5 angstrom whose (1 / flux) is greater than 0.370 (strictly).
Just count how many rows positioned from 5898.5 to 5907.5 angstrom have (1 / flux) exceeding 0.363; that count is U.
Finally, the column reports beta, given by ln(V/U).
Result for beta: 0.9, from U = 2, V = 5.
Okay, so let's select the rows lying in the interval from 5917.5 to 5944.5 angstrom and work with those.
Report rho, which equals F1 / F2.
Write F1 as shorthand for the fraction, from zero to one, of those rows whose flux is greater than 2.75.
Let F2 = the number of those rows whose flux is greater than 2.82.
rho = 0.0440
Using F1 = 0.70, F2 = 16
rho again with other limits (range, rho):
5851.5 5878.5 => 0.0505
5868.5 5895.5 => 0.0420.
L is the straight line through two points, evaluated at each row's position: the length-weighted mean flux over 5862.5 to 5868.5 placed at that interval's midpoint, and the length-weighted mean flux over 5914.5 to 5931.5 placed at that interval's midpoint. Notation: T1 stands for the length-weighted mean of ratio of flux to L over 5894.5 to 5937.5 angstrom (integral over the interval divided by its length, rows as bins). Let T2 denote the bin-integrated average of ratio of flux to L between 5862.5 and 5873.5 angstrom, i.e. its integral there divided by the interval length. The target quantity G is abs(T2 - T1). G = 0.04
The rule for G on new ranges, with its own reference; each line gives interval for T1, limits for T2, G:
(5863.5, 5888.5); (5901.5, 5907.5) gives 0.01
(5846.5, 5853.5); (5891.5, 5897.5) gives 0.27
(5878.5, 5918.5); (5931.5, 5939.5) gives 0.05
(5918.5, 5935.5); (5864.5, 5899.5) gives 0.03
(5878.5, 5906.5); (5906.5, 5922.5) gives 0.00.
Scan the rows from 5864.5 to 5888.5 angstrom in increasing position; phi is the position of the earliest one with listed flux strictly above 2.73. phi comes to 5865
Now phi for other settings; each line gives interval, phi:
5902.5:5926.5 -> 5903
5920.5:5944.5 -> 5923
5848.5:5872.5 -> 5849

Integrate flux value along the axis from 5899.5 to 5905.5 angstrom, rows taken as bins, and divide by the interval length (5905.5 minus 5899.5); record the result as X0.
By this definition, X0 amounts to 2.90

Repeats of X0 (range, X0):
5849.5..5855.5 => 2.79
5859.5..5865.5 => 2.53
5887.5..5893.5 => 2.25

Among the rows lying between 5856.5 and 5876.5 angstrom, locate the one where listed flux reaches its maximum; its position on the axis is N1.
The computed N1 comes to 5876 angstrom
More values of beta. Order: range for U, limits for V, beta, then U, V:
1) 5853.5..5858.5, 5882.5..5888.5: 0.4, 2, 3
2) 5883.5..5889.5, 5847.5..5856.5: -0.7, 4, 2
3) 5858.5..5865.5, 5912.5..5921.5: 0.3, 6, 8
